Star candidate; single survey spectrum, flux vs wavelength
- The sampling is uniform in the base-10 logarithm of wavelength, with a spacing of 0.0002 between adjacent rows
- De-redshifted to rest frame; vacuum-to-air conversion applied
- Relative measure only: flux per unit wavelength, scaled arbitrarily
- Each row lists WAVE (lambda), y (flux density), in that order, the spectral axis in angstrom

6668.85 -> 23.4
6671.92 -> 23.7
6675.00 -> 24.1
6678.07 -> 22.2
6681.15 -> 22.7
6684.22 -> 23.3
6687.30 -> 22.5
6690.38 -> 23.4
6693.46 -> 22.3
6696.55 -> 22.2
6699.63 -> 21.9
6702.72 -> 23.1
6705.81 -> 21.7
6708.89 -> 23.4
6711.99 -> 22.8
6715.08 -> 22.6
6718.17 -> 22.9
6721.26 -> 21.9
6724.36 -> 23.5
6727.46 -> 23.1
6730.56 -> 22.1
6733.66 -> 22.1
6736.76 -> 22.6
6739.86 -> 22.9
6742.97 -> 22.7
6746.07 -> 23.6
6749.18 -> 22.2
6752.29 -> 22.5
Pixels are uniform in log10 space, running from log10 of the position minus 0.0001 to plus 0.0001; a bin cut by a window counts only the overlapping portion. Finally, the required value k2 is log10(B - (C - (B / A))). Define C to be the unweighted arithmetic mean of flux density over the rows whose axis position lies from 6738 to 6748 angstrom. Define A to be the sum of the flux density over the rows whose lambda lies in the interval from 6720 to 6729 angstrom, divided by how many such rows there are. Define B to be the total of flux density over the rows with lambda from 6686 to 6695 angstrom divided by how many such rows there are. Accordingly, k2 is -0.18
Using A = 22.8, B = 22.7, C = 23.1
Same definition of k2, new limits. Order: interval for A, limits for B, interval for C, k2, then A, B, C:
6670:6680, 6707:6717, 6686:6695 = 0.07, 23.3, 22.9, 22.7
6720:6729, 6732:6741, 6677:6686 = -0.10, 22.8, 22.5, 22.7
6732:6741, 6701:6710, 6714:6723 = 0.11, 22.5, 22.7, 22.5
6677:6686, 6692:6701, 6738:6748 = -1.39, 22.7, 22.1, 23.1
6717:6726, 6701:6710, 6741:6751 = -0.05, 22.8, 22.7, 22.8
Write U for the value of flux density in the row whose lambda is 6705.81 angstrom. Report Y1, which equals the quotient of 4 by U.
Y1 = 0.184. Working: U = 21.7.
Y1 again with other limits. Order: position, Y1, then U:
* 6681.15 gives 0.176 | 22.7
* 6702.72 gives 0.173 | 23.1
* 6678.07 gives 0.180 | 22.2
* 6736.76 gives 0.177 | 22.6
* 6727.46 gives 0.173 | 23.1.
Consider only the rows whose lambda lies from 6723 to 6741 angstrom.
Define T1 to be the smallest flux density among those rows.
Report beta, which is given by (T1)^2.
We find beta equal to 488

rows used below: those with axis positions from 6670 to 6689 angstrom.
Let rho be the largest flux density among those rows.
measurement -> 24.1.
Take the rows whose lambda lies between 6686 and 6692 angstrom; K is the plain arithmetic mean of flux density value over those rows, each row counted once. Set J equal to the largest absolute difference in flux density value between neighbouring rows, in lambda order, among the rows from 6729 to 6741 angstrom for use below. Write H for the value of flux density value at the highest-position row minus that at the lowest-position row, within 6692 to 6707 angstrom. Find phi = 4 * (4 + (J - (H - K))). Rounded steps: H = -0.60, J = 0.50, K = 22.95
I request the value 112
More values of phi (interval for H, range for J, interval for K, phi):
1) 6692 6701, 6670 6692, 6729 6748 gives 116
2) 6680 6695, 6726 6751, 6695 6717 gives 113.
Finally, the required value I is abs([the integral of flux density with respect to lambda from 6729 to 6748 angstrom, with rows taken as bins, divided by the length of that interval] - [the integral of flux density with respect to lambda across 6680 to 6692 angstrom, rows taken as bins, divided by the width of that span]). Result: 0.34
